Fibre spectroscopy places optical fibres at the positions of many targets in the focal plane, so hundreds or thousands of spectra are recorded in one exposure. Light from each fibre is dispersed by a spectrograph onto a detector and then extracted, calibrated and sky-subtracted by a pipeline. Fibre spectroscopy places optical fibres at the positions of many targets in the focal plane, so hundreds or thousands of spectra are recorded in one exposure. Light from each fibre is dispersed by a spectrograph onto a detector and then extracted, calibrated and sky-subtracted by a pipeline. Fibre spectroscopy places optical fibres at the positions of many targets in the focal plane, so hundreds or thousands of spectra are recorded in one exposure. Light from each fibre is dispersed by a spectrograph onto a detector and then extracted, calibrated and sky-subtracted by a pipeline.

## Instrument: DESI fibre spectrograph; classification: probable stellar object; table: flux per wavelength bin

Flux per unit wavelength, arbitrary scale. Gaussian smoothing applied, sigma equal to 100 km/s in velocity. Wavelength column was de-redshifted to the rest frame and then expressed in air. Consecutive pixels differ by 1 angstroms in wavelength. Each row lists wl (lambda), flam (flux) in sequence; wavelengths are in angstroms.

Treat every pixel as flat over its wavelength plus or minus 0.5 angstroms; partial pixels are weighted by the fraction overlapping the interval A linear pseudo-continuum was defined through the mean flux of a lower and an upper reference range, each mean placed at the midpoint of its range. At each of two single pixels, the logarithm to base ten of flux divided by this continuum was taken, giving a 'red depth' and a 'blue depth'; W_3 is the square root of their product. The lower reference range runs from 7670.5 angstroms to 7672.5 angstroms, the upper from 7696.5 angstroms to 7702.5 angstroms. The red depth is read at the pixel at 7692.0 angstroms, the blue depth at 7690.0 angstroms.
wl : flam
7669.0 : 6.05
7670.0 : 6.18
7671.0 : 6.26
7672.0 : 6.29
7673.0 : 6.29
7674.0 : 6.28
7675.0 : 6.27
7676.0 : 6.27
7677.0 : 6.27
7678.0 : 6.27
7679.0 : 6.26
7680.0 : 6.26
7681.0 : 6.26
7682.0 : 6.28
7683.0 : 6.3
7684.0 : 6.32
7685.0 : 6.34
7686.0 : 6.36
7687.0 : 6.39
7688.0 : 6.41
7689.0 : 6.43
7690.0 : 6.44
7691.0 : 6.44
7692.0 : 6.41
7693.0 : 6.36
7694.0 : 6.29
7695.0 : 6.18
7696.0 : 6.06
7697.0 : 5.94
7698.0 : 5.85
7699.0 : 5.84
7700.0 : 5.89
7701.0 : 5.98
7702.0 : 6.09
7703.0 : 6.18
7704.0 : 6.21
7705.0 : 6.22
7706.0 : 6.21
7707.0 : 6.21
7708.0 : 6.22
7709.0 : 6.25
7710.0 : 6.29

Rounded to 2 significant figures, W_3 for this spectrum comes 0.027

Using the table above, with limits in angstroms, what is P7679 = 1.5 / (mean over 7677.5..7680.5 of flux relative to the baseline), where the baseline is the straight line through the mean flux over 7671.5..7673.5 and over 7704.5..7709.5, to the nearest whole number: -108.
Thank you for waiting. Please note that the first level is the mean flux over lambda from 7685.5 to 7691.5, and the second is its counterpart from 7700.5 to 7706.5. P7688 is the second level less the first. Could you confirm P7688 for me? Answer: -0.26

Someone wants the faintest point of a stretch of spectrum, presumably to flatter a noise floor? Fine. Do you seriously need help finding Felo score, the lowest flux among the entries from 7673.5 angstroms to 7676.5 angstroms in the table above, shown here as 6.27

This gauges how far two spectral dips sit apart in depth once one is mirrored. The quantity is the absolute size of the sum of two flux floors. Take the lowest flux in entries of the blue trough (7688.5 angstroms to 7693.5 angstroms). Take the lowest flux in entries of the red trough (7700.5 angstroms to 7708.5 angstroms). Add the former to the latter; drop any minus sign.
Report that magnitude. 12.3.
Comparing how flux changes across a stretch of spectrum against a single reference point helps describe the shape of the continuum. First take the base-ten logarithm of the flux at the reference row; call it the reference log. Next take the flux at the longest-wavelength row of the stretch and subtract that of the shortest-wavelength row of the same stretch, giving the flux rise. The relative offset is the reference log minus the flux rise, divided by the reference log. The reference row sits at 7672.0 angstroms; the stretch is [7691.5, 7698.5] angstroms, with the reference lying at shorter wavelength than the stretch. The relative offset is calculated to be 1.7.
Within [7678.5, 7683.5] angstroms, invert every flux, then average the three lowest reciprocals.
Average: 0.159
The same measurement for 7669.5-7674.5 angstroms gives 0.159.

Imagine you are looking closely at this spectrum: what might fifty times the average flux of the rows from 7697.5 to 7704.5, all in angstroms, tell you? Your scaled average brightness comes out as 300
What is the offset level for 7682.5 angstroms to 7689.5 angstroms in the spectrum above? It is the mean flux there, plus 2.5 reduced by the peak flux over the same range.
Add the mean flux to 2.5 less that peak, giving 2.43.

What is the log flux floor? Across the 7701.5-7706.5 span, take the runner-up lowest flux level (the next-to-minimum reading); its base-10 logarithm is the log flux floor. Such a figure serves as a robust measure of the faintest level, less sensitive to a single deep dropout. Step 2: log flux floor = 0.791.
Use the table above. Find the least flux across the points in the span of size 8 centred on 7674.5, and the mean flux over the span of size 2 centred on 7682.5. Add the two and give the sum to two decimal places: 12.55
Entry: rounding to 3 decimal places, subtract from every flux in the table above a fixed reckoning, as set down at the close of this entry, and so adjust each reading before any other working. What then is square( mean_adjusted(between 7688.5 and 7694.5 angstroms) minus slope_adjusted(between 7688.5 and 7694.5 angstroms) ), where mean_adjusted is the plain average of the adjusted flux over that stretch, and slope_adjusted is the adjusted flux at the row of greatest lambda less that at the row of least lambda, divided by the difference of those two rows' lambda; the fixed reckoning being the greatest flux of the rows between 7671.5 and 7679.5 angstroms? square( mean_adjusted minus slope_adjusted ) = 0.018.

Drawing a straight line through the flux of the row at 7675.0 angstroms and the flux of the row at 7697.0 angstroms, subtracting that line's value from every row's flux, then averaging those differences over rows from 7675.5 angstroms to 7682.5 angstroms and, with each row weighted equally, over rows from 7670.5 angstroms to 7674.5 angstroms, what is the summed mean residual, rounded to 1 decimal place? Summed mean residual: 0.0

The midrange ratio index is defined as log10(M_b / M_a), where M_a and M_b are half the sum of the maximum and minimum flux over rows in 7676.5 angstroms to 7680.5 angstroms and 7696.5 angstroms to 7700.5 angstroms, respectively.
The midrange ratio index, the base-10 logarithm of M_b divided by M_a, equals -0.027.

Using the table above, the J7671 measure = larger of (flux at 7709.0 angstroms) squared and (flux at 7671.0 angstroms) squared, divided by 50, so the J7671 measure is 0.7838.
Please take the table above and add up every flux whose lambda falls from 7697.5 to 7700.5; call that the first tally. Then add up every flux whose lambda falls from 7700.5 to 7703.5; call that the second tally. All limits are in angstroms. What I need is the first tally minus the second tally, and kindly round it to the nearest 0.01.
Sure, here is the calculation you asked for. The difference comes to -0.67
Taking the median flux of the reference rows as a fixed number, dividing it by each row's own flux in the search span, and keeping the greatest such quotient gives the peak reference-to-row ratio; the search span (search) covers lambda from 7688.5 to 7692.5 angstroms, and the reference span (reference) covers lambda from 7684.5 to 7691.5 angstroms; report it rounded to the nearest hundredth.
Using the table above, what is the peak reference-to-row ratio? 1.00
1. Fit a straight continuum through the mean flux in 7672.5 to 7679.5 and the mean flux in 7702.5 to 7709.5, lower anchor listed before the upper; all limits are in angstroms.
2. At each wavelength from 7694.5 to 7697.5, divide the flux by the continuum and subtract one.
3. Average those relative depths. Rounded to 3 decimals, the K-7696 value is -0.028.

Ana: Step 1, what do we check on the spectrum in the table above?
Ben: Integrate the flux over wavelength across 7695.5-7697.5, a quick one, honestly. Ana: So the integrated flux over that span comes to 12.0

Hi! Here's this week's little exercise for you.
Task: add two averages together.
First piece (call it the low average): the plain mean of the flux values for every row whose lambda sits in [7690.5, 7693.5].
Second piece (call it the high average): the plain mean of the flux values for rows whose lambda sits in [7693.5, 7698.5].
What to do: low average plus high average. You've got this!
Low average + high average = 12.5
